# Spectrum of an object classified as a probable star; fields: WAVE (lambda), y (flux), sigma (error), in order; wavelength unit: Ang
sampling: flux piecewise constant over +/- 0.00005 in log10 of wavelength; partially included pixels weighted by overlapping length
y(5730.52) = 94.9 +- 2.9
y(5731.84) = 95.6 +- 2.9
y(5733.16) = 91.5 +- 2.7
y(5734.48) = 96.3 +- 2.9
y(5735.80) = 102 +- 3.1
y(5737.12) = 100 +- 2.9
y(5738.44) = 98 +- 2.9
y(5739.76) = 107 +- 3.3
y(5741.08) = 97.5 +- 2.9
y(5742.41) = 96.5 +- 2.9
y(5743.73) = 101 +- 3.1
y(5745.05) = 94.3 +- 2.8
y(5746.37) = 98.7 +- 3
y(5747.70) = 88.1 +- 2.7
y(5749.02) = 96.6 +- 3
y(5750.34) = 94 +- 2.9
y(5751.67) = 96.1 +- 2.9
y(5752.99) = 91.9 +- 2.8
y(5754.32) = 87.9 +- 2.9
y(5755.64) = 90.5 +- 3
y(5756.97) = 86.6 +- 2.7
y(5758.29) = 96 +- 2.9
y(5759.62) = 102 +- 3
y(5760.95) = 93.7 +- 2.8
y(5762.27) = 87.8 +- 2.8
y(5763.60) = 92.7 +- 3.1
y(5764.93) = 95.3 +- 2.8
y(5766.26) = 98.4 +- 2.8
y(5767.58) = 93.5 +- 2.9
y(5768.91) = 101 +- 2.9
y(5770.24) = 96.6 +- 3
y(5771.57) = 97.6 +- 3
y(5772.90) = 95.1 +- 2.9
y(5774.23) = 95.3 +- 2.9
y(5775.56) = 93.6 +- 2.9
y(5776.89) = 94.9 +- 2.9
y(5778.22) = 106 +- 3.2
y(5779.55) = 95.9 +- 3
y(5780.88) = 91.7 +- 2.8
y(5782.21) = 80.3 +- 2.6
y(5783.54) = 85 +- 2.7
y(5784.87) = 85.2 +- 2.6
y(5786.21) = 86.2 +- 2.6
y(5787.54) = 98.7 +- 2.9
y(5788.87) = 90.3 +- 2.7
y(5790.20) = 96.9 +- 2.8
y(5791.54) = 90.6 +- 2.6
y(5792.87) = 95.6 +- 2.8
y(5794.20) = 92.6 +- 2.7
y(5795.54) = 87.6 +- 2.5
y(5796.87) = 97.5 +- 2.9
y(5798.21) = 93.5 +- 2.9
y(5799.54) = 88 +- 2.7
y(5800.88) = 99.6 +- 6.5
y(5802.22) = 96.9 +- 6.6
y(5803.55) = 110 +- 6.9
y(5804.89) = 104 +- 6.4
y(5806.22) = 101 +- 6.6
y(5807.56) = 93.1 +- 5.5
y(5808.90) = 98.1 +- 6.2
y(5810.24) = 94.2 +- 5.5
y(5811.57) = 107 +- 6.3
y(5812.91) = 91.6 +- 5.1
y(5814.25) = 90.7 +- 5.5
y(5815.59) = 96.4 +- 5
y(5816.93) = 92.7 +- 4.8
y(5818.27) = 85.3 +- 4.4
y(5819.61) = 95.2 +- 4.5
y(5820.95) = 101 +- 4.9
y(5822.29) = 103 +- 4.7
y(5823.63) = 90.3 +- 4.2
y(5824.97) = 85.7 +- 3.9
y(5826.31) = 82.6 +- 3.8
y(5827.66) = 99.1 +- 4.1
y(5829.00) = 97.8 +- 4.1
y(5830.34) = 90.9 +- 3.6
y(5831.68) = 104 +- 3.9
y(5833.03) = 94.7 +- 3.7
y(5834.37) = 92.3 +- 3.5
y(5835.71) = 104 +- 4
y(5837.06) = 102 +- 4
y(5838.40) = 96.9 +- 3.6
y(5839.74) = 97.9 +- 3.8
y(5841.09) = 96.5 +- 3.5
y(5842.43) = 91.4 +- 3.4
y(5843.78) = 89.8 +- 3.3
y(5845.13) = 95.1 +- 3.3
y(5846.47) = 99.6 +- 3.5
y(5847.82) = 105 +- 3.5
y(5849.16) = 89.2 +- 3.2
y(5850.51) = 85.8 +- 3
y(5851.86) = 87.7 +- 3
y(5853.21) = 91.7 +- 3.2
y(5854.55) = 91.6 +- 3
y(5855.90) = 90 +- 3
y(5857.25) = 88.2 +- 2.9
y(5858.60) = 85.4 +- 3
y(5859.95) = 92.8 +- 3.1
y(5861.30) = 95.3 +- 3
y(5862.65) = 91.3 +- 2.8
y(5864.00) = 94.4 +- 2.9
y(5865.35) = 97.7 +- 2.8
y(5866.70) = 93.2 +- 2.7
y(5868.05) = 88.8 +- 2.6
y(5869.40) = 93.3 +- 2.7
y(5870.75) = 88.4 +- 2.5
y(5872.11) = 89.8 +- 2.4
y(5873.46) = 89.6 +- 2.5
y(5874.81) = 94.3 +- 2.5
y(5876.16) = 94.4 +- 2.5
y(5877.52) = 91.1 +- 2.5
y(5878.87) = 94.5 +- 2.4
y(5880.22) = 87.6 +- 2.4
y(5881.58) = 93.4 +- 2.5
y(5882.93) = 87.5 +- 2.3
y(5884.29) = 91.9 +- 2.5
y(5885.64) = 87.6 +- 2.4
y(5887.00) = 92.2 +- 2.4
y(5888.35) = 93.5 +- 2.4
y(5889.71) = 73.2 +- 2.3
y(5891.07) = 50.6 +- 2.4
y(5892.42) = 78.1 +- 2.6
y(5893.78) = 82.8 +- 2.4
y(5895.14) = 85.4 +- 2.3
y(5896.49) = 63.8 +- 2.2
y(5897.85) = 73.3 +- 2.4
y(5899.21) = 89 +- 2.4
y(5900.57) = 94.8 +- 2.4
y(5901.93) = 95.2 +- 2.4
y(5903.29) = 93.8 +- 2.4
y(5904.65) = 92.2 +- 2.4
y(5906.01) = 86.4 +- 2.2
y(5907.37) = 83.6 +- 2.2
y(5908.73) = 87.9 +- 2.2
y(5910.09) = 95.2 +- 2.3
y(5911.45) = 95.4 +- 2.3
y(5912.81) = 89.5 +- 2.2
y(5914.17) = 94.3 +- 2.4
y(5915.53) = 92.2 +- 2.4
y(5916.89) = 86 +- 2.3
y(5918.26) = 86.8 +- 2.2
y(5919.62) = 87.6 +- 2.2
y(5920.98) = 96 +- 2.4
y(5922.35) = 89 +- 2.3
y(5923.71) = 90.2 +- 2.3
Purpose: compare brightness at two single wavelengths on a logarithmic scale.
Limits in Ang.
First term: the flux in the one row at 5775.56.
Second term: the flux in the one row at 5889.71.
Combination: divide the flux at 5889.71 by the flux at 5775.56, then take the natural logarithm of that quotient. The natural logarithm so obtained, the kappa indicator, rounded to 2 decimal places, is -0.25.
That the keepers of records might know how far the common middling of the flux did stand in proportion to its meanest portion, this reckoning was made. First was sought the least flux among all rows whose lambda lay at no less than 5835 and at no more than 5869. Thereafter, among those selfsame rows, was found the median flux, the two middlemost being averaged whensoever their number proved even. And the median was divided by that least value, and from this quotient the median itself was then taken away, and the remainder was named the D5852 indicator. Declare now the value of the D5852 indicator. -91.7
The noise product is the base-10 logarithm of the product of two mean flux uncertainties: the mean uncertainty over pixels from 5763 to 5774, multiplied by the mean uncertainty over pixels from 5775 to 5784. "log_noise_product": 0.92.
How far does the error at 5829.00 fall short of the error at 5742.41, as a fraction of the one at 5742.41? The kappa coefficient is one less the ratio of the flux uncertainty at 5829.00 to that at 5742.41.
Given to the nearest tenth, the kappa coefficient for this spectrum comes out -0.4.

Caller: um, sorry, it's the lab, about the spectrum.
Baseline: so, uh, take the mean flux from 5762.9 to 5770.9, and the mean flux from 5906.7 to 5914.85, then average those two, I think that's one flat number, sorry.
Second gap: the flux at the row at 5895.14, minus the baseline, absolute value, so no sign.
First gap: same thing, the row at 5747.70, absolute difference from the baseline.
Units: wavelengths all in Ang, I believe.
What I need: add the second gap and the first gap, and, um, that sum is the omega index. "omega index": 14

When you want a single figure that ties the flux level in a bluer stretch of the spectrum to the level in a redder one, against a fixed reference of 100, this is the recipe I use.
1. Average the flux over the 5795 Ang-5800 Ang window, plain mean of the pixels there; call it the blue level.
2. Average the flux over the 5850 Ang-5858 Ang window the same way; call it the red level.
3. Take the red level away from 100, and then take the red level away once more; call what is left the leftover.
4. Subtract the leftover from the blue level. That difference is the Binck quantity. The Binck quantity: 170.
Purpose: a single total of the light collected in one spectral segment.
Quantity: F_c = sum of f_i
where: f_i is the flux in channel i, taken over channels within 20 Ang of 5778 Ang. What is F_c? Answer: 2814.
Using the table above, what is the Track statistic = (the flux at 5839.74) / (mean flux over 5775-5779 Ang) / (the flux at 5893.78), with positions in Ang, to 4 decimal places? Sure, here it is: 0.0120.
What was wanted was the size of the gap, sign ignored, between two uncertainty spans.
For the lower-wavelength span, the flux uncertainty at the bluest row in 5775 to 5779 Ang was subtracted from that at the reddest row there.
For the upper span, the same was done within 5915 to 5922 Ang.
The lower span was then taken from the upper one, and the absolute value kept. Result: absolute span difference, 0.3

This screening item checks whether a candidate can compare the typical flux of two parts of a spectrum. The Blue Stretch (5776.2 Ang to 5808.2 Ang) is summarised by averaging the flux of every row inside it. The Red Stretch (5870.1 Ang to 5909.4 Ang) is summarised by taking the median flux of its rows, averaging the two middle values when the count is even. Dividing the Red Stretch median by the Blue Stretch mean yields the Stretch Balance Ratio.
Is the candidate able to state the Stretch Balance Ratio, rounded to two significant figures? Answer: 0.94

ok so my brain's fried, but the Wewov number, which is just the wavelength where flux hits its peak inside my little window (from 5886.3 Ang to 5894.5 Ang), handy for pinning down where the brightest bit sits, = 5888.35 Ang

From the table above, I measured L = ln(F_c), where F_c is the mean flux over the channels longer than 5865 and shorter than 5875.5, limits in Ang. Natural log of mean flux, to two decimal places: 4.52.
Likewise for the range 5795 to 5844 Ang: 4.56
